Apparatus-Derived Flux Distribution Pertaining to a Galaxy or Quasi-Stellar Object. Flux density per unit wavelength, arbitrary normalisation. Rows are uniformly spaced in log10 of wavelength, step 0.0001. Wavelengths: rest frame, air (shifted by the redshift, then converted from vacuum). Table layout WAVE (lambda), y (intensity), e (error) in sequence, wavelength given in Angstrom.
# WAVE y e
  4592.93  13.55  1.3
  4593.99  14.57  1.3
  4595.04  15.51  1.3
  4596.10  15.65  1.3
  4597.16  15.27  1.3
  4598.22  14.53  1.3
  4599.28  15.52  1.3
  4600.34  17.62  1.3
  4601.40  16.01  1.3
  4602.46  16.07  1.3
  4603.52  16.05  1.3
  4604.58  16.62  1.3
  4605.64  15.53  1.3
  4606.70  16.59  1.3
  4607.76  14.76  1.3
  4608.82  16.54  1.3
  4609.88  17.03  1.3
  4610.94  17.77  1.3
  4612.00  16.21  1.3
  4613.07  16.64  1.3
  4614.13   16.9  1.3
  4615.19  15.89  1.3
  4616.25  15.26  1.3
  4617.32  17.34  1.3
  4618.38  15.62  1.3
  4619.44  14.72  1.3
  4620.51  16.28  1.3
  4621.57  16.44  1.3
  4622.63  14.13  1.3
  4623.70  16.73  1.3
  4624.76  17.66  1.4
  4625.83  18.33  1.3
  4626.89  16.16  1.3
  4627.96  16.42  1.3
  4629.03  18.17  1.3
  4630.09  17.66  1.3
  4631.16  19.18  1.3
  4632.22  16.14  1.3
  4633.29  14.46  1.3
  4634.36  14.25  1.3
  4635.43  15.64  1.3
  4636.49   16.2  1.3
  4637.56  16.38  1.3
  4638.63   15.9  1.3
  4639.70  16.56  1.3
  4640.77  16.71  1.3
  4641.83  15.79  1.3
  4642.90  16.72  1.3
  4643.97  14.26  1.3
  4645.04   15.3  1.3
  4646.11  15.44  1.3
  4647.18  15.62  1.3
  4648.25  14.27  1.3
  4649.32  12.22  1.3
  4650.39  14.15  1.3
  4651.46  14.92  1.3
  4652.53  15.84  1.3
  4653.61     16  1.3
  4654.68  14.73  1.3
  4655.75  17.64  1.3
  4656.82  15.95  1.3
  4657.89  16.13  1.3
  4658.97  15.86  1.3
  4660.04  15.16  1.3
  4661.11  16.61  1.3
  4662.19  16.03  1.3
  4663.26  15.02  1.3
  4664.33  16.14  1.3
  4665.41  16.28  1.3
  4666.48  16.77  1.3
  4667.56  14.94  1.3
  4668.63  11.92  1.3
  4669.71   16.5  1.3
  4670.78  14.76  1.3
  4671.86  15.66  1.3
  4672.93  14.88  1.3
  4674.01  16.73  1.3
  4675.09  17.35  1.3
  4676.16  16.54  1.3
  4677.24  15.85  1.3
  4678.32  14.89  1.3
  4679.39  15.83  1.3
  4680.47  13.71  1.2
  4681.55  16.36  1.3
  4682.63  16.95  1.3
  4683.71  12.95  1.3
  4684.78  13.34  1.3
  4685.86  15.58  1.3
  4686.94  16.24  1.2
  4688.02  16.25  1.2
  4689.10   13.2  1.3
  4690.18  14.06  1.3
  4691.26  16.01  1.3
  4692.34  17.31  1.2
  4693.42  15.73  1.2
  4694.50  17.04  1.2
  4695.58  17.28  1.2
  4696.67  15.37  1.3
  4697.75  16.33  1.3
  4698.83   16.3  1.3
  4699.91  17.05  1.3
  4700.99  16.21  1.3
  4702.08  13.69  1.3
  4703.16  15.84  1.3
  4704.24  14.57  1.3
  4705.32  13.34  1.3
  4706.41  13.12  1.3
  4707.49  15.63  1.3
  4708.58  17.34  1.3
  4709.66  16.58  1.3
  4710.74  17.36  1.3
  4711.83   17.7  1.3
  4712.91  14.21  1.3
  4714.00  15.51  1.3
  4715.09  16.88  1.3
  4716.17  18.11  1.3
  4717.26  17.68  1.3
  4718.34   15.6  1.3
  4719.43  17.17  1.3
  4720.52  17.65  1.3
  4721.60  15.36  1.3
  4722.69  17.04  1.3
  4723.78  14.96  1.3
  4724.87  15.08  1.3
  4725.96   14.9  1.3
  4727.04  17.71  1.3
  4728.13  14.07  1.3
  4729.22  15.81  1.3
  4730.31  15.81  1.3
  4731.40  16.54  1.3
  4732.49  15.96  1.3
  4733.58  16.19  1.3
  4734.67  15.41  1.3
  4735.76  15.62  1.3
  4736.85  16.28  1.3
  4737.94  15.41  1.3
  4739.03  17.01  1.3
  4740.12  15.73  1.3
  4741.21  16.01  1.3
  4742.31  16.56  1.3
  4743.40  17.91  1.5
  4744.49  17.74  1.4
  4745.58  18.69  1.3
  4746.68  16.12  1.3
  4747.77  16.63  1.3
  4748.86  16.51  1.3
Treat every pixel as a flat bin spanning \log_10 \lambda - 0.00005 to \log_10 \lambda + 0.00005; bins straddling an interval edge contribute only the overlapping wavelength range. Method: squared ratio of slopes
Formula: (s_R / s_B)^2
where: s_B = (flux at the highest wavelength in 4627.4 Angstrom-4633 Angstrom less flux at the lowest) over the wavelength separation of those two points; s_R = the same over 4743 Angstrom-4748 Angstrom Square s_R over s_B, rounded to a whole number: 20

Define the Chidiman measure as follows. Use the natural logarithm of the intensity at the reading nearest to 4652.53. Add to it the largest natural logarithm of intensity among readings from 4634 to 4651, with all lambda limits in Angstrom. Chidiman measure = 5.58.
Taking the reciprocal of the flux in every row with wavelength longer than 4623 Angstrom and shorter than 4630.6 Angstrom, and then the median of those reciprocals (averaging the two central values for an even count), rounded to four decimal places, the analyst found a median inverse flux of 0.0566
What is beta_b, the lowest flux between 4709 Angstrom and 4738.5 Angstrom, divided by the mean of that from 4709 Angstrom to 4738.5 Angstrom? 0.870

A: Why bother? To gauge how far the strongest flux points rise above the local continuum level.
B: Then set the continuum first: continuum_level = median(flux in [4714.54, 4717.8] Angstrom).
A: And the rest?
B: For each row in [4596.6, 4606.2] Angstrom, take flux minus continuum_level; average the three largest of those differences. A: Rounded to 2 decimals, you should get -0.91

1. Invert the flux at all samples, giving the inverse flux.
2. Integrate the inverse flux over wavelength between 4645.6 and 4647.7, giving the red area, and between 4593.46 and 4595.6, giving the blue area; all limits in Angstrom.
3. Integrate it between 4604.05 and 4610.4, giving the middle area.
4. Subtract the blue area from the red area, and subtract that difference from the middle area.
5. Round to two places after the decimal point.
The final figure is 0.40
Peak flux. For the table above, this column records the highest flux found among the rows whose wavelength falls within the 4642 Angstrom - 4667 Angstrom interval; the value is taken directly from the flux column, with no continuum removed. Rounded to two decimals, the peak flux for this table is 17.64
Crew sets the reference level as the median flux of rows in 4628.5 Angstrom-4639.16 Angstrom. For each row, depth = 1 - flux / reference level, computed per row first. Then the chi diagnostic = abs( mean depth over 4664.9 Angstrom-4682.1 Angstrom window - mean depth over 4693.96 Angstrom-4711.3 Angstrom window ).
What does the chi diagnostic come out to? 0.016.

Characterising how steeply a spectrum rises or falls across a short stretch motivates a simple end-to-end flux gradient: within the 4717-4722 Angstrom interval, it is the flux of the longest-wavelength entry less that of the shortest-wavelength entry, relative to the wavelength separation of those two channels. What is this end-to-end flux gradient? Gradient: -0.53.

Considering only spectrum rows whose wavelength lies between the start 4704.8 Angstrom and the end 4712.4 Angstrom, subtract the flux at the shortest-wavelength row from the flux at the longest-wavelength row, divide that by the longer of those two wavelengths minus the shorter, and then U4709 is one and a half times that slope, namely 1.0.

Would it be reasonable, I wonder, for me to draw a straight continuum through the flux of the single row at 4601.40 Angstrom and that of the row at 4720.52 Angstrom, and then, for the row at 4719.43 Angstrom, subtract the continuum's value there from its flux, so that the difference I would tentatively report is -0.5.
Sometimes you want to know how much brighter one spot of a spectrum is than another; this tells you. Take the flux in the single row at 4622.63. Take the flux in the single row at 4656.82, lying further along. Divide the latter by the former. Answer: 1.13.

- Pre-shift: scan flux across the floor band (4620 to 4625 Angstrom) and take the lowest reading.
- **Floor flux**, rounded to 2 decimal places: 14.13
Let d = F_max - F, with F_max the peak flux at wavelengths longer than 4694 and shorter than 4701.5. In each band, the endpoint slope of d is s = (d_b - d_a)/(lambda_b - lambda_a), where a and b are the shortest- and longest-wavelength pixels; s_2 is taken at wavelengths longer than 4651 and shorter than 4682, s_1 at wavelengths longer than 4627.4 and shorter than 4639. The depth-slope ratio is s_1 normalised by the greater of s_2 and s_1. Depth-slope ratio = 1.0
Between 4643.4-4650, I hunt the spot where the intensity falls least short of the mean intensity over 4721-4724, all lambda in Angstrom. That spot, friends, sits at 4647.18 Angstrom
